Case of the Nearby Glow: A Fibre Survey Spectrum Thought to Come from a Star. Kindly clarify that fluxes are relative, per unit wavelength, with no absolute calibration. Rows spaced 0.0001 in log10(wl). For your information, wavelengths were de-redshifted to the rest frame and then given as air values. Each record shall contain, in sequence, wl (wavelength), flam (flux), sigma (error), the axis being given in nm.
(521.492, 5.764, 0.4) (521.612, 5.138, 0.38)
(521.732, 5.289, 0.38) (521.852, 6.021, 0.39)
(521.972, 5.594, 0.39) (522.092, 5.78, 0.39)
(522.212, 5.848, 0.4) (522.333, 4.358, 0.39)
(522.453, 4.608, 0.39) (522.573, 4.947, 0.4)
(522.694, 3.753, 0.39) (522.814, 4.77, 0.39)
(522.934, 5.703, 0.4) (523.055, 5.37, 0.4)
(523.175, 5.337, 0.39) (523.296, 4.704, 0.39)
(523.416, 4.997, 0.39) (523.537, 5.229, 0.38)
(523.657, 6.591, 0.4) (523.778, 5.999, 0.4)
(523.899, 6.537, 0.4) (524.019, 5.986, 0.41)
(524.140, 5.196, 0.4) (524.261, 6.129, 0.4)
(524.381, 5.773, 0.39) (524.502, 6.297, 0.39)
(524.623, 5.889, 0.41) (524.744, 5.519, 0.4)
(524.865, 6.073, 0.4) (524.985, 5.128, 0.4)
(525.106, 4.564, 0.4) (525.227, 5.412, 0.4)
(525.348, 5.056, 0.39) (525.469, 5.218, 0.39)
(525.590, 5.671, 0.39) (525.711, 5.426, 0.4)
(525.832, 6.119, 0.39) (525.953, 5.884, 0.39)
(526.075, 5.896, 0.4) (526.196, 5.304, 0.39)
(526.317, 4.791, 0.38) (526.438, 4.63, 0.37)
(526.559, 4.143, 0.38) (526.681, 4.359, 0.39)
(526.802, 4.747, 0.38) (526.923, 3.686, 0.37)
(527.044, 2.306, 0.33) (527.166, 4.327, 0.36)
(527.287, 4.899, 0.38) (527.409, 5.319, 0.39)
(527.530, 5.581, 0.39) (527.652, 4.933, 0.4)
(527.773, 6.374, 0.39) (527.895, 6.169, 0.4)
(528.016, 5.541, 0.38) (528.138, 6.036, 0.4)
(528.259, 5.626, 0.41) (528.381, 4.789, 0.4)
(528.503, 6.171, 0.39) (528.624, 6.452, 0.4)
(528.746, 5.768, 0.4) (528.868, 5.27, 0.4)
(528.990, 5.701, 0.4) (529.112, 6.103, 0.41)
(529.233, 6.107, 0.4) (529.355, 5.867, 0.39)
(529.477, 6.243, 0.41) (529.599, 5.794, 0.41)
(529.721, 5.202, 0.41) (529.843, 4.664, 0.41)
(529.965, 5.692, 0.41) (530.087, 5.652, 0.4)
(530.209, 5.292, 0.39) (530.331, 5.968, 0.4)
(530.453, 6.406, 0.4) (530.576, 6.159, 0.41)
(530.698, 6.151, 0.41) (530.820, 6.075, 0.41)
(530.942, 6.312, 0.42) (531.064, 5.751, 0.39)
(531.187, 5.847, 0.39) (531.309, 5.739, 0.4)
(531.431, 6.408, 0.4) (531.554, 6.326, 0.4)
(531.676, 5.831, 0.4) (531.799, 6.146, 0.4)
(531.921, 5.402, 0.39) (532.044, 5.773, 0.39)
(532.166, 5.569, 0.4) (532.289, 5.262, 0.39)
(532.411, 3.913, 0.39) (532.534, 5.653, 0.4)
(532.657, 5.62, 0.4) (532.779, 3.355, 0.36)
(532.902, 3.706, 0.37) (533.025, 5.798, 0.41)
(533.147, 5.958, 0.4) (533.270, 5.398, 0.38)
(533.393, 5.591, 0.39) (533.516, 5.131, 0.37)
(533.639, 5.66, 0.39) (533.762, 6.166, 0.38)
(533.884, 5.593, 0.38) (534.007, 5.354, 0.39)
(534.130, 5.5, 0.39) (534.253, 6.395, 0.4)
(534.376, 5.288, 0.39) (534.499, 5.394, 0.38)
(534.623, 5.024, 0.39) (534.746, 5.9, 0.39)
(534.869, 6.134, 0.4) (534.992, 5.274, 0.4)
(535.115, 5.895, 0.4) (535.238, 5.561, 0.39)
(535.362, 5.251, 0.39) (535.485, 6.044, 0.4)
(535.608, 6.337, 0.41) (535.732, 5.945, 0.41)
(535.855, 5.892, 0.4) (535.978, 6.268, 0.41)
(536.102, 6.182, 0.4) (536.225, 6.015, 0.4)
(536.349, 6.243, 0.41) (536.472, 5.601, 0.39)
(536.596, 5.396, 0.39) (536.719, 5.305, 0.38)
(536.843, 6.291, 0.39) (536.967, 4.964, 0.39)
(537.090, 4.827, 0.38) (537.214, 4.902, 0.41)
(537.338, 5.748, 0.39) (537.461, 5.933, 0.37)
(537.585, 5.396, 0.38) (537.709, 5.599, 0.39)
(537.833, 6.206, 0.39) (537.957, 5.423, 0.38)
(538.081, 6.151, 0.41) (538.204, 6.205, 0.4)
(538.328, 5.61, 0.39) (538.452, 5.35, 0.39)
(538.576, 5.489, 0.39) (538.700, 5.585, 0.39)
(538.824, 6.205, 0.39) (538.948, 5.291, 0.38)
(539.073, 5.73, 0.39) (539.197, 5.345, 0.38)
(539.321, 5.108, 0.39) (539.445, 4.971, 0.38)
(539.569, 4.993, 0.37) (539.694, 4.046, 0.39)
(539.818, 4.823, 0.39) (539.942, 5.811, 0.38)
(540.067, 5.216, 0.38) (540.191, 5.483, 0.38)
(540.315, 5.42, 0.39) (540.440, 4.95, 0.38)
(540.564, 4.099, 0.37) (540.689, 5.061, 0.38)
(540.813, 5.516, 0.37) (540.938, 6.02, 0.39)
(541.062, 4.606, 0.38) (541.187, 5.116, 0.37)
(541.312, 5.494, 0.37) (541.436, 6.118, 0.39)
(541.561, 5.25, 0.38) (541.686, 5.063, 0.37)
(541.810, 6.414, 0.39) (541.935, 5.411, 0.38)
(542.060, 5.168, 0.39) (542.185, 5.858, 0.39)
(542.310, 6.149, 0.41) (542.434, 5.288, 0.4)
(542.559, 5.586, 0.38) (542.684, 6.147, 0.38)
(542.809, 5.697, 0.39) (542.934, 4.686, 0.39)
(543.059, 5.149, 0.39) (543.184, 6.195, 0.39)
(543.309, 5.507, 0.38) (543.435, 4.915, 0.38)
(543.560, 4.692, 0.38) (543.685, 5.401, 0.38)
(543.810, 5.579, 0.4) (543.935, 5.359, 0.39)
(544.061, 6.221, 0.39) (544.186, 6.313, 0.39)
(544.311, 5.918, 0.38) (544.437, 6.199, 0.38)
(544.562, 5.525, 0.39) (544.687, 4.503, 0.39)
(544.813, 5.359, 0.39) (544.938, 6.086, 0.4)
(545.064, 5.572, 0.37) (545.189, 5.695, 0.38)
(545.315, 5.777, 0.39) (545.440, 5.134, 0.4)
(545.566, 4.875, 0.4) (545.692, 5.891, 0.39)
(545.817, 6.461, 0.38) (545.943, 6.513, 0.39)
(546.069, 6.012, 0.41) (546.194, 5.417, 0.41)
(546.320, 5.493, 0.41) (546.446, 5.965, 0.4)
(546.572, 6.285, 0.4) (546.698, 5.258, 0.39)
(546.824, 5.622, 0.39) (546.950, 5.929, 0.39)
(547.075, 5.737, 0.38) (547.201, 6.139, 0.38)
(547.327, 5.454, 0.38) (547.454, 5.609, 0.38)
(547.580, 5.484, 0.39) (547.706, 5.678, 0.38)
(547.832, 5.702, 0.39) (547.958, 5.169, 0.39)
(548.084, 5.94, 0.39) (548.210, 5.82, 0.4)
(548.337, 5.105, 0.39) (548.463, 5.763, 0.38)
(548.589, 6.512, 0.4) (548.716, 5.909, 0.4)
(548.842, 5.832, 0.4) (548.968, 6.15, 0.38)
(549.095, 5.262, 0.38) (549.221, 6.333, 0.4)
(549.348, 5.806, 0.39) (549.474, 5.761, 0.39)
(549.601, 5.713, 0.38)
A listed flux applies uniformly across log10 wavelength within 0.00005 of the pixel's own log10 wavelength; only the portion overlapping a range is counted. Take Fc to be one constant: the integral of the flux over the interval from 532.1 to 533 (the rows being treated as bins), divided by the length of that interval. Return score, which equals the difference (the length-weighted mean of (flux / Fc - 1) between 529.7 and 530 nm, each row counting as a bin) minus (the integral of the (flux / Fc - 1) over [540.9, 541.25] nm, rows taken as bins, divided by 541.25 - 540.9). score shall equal -0.01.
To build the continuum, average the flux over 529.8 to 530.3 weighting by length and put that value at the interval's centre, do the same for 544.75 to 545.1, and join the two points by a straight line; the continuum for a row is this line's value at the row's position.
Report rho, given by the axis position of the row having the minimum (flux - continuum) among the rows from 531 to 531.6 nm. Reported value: 531.309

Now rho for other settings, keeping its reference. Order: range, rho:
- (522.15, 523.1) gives 522.694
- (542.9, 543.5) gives 542.934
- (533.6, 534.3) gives 534.007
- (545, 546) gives 545.566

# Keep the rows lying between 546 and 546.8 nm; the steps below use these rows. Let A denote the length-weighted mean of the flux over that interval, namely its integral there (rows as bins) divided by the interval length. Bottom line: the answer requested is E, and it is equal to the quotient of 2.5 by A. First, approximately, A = 5.7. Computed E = 0.436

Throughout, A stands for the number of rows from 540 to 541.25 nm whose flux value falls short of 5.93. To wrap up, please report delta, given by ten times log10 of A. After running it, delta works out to 9.5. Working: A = 9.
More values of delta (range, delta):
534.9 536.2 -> 7.0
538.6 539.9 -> 9.5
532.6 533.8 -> 9.0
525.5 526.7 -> 9.5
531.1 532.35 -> 8.5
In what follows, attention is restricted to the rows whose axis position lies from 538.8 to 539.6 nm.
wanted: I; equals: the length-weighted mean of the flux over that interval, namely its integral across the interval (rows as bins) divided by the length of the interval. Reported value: 5.35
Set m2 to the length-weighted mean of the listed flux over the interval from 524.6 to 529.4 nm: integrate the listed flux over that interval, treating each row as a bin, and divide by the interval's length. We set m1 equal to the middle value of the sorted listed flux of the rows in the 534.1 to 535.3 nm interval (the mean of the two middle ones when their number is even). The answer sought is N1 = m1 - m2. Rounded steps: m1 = 5.5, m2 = 5.32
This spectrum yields 0.2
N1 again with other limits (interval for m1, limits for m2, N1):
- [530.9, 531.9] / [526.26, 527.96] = 1.3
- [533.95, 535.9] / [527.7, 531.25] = -0.1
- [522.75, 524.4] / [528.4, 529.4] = -0.3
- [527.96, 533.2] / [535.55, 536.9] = -0.2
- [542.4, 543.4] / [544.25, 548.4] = -0.1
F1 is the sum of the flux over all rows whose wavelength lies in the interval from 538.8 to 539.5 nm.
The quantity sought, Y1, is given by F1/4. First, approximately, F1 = 33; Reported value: 8.2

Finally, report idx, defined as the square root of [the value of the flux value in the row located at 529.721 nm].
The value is 2.28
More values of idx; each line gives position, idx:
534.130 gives 2.35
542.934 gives 2.16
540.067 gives 2.28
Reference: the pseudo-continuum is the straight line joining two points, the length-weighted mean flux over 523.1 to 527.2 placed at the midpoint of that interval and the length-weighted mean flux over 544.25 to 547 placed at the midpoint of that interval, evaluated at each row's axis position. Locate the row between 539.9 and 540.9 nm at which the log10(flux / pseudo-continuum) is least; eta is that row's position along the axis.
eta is 540.564 nm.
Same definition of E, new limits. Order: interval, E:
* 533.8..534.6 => 0.448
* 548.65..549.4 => 0.425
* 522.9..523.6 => 0.480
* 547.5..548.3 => 0.445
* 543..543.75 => 0.471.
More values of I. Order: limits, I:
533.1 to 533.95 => 5.64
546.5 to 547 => 5.77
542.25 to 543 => 5.59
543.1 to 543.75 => 5.33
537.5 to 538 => 5.67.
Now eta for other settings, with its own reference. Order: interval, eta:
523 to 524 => 523.296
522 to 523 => 522.694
